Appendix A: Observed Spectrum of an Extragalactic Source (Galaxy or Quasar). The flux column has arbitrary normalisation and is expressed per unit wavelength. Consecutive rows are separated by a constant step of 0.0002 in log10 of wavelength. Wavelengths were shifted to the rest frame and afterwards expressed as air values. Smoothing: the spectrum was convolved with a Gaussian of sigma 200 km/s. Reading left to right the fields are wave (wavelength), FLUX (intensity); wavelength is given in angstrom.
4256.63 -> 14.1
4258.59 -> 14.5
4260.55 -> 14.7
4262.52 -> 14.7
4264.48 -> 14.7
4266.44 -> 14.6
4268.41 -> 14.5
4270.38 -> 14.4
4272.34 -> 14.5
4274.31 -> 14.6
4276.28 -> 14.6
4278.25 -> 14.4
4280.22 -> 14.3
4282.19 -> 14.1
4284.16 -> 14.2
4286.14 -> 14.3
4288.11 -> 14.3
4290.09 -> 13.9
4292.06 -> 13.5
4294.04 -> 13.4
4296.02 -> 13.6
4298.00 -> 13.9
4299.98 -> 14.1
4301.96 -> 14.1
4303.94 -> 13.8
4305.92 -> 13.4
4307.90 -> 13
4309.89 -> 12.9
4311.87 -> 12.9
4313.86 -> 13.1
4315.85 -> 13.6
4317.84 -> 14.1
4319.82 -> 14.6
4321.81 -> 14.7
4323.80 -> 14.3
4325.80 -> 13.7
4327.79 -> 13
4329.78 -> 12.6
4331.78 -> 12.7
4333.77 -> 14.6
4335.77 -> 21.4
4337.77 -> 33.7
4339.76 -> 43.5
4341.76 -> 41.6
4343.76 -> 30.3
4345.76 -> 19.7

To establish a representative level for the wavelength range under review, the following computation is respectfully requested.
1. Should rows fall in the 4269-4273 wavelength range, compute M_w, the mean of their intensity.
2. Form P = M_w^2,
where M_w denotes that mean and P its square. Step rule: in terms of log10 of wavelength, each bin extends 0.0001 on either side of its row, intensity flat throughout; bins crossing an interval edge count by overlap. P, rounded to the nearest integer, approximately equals 209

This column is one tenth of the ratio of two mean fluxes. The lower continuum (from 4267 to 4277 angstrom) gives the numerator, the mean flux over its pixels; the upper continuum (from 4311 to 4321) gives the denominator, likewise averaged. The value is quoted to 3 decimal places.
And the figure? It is 0.106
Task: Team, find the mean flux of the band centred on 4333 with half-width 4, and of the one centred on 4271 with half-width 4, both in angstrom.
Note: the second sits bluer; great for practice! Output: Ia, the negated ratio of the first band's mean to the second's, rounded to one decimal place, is -1.1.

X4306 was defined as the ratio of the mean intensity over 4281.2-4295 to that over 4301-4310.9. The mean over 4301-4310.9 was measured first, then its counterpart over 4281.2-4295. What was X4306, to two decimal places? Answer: 1.04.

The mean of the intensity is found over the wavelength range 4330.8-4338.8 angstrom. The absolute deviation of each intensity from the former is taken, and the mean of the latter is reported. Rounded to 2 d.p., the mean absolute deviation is 6.95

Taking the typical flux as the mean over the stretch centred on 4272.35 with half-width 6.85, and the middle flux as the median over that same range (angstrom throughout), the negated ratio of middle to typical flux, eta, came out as -1.00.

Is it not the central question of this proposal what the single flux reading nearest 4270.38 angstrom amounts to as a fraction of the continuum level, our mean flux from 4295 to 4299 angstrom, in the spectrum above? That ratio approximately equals 1.05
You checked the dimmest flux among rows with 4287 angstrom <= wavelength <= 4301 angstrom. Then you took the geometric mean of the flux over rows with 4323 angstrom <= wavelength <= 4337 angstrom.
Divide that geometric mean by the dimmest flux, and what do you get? 1.07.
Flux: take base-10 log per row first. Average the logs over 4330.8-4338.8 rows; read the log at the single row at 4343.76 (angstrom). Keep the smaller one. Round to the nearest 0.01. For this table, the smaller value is 1.28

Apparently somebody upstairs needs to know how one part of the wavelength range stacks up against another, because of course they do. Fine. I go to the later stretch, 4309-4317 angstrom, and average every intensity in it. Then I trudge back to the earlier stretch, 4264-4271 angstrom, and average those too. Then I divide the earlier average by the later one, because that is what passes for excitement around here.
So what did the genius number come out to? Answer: 1.11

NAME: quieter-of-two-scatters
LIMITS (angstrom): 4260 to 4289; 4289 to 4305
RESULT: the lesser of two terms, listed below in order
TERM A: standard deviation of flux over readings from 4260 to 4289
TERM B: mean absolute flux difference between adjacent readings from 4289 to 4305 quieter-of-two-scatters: 0.19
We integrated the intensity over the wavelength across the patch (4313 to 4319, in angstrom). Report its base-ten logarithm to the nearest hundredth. 1.91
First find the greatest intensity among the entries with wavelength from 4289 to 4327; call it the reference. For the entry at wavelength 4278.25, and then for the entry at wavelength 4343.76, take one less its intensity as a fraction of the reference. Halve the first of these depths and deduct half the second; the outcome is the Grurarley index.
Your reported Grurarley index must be 0.54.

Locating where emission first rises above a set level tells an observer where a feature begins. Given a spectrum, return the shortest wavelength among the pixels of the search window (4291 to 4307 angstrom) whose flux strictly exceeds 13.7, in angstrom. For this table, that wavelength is 4298.00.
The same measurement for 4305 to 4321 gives 4317.84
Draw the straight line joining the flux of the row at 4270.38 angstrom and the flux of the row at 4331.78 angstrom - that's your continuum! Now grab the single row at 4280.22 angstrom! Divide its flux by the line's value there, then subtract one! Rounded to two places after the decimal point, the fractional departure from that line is 0.01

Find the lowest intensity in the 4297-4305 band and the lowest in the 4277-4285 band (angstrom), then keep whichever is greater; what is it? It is 14.1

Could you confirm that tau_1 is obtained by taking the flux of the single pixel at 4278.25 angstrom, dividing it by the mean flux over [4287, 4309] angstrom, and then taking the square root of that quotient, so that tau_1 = 1.02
